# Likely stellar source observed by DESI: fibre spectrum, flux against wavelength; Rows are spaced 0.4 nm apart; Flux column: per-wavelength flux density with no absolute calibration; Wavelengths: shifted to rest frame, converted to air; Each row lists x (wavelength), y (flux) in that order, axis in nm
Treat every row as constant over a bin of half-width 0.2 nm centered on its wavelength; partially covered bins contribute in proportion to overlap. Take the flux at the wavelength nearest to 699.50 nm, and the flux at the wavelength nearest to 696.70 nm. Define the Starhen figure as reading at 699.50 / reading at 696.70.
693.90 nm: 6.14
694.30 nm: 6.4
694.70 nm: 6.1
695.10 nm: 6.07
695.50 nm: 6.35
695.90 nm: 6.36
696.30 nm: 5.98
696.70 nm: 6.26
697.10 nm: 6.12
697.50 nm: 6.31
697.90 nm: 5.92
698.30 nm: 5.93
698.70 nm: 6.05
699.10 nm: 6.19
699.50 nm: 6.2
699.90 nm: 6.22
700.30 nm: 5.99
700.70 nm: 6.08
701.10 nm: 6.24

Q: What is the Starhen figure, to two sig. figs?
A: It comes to 0.99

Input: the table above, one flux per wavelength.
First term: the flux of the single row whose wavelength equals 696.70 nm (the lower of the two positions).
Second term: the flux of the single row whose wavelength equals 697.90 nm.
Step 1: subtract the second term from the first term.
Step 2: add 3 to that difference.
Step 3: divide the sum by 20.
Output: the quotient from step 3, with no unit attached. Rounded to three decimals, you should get 0.167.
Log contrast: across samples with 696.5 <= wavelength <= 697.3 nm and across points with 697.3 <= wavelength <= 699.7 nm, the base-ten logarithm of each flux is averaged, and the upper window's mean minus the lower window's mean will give -0.0065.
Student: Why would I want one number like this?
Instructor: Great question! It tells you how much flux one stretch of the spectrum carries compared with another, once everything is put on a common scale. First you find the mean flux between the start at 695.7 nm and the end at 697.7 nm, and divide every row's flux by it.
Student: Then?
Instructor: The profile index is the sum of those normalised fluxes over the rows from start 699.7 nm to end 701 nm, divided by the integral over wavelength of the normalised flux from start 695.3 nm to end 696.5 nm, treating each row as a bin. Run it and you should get 2.45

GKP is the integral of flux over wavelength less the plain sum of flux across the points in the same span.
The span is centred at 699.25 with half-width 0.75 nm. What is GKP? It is -15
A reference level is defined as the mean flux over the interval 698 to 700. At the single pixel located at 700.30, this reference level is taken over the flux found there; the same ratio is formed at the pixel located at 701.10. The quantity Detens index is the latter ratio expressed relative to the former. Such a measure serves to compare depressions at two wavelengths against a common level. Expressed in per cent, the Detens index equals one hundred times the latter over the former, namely 96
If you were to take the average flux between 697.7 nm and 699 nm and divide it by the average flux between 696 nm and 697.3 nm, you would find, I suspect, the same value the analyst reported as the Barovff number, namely 0.97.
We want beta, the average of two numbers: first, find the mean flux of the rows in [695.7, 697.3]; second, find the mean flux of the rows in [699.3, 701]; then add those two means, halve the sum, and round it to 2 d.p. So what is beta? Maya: 6.15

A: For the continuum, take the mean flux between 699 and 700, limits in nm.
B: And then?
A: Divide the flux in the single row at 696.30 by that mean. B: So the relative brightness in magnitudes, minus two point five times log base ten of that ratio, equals 0.04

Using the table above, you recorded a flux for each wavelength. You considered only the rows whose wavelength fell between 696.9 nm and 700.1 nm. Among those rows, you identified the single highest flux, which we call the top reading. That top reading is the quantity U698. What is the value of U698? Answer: 6.31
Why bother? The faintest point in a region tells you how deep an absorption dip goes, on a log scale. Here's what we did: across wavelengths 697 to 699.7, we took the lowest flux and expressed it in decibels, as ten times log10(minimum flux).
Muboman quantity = 7.72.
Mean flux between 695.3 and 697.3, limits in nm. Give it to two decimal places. 6.21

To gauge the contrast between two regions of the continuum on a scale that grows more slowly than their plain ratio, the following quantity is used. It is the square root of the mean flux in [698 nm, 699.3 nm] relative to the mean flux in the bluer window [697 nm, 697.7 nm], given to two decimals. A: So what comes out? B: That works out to 0.99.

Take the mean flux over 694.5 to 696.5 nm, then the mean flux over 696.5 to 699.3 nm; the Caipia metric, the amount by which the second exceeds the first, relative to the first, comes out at -0.010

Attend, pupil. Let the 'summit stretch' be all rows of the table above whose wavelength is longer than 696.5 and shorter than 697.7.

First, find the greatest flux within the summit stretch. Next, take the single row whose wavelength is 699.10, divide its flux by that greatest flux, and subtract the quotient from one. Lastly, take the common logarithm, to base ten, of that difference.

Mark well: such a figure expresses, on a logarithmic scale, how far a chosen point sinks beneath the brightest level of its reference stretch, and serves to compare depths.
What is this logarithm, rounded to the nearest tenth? -1.7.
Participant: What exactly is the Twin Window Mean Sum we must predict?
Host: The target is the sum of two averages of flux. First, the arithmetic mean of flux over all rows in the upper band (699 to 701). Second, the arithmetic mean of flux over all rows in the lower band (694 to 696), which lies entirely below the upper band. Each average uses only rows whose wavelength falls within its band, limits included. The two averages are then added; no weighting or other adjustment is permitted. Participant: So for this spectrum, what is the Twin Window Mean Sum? 12.4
